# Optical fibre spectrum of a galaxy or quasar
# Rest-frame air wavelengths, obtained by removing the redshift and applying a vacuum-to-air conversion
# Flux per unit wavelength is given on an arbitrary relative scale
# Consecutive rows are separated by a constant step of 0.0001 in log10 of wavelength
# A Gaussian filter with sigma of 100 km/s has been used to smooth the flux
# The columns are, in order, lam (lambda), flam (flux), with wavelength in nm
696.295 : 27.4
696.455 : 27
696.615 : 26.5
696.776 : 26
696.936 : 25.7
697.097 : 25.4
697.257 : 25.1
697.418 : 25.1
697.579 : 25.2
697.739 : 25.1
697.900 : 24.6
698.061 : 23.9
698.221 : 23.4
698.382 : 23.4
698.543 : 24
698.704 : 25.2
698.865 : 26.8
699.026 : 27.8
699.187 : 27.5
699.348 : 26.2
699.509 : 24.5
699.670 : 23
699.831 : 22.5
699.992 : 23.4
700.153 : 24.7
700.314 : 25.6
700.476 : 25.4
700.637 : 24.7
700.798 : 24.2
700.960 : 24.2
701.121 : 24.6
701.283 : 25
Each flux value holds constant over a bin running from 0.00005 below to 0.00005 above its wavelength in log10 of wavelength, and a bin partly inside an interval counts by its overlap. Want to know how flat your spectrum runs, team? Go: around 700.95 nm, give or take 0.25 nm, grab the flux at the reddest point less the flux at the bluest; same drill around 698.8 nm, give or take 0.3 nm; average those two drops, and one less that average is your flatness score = -1.1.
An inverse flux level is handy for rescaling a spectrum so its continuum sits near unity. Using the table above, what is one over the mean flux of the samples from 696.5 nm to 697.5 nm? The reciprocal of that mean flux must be 0.0390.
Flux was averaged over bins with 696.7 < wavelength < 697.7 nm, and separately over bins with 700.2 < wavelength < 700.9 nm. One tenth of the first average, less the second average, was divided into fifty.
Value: -2.23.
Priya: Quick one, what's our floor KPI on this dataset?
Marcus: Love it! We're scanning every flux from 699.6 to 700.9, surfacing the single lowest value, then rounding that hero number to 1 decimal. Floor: 22.5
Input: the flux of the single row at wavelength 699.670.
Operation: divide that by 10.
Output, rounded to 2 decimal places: 2.30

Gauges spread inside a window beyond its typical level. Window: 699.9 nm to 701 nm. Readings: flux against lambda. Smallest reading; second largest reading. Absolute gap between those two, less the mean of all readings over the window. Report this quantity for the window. -22.6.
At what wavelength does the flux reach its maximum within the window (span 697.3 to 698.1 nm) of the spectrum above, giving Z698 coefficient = 697.579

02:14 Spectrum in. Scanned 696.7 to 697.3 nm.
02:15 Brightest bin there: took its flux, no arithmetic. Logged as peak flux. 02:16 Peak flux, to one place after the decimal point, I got 26.0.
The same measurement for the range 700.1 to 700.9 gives 25.6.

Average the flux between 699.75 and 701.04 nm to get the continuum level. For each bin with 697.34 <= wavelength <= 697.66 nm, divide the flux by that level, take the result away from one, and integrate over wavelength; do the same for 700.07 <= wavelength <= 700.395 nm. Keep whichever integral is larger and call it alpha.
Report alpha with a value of -0.011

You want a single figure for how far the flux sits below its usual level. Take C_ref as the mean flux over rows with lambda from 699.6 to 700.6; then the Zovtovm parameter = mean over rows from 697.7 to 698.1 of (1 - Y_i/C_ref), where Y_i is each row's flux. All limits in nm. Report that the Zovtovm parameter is -0.02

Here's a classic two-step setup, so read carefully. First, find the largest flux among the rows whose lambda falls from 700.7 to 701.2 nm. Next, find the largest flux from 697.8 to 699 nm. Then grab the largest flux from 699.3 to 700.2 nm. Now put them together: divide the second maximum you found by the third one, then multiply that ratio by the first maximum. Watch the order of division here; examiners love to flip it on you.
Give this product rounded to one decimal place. 25.2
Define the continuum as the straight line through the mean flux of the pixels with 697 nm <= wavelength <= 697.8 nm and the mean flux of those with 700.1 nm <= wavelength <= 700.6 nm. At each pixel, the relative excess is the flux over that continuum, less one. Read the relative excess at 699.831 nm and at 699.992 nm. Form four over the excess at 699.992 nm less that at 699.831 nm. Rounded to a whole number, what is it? 112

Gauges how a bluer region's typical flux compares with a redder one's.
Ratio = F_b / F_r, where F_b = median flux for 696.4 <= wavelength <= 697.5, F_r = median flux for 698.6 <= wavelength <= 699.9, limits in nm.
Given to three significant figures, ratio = 1.00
